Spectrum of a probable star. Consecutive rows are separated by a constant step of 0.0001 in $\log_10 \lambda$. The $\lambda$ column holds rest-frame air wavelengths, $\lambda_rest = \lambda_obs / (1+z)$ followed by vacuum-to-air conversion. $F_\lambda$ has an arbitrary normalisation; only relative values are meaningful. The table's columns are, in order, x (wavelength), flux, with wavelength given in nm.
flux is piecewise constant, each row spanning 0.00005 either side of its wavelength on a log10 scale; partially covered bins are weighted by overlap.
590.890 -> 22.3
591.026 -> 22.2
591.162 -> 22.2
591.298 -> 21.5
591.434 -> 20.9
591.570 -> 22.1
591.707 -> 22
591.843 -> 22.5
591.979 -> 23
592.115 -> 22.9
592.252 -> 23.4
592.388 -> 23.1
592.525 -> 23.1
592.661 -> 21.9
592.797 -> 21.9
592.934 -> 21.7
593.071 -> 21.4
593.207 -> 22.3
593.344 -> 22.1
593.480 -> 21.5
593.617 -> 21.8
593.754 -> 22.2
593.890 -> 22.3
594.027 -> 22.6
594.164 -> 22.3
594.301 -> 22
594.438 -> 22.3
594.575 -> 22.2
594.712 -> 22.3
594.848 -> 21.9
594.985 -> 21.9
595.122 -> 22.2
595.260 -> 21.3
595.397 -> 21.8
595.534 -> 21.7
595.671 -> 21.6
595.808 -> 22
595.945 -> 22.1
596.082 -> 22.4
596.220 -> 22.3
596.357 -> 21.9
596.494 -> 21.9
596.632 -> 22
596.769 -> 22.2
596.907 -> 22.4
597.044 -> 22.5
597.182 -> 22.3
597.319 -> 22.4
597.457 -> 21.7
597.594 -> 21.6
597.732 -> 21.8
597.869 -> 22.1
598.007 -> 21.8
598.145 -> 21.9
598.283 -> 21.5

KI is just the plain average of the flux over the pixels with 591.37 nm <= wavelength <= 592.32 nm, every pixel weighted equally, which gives 22.4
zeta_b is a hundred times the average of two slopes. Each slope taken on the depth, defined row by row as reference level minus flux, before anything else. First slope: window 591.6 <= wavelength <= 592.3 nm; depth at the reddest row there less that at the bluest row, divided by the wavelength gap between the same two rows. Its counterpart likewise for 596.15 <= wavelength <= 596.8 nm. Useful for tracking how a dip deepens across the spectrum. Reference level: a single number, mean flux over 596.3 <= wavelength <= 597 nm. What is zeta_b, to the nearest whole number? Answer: -119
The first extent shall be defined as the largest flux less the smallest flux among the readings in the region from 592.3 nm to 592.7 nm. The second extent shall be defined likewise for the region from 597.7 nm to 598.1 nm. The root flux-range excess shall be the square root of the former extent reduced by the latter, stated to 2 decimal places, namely 0.95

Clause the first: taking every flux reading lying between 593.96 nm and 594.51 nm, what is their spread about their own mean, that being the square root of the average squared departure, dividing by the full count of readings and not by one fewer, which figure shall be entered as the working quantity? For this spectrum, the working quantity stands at 0.212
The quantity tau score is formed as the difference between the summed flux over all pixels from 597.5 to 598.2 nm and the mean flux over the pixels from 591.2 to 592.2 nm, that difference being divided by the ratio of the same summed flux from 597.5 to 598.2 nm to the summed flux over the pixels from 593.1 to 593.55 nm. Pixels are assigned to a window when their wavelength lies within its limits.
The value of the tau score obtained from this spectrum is 53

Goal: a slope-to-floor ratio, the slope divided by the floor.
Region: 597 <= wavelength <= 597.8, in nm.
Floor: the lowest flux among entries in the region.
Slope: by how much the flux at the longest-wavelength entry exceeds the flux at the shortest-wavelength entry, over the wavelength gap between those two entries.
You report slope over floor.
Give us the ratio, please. -0.047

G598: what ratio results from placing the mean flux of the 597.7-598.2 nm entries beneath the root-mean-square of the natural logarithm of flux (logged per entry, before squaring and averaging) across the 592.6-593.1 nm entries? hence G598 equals 0.141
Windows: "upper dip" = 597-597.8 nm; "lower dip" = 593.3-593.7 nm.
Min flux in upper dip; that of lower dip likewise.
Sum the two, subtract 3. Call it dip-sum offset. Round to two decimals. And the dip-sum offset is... 40.10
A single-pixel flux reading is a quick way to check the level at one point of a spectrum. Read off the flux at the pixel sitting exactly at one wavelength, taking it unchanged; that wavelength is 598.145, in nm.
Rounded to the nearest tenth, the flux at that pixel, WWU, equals 21.9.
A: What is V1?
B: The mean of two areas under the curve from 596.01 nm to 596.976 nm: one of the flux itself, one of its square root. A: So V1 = 13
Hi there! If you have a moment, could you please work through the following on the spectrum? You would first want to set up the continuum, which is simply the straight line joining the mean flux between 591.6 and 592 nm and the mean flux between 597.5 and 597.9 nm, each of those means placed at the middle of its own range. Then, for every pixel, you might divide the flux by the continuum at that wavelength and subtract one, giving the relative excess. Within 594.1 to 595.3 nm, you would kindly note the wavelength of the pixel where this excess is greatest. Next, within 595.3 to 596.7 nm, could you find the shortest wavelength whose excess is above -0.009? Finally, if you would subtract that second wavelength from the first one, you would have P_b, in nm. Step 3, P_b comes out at -1.10 nm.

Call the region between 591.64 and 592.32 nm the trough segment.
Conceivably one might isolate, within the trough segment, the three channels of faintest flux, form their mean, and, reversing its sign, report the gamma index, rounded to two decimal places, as -22.47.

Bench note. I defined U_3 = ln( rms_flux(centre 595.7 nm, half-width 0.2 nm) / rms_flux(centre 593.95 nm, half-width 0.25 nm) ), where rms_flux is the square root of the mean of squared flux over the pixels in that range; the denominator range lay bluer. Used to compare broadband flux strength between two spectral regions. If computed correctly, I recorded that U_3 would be -0.026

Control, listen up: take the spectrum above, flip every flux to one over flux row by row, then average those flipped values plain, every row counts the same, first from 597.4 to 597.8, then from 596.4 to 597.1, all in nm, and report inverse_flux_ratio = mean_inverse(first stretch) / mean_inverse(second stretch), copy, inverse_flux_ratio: 1.023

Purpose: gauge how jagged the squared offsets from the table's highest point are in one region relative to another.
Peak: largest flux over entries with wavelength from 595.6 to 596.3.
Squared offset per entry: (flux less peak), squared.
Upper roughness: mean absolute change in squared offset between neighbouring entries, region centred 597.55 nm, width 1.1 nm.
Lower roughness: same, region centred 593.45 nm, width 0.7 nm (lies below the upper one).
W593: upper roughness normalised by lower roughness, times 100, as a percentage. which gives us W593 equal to 54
